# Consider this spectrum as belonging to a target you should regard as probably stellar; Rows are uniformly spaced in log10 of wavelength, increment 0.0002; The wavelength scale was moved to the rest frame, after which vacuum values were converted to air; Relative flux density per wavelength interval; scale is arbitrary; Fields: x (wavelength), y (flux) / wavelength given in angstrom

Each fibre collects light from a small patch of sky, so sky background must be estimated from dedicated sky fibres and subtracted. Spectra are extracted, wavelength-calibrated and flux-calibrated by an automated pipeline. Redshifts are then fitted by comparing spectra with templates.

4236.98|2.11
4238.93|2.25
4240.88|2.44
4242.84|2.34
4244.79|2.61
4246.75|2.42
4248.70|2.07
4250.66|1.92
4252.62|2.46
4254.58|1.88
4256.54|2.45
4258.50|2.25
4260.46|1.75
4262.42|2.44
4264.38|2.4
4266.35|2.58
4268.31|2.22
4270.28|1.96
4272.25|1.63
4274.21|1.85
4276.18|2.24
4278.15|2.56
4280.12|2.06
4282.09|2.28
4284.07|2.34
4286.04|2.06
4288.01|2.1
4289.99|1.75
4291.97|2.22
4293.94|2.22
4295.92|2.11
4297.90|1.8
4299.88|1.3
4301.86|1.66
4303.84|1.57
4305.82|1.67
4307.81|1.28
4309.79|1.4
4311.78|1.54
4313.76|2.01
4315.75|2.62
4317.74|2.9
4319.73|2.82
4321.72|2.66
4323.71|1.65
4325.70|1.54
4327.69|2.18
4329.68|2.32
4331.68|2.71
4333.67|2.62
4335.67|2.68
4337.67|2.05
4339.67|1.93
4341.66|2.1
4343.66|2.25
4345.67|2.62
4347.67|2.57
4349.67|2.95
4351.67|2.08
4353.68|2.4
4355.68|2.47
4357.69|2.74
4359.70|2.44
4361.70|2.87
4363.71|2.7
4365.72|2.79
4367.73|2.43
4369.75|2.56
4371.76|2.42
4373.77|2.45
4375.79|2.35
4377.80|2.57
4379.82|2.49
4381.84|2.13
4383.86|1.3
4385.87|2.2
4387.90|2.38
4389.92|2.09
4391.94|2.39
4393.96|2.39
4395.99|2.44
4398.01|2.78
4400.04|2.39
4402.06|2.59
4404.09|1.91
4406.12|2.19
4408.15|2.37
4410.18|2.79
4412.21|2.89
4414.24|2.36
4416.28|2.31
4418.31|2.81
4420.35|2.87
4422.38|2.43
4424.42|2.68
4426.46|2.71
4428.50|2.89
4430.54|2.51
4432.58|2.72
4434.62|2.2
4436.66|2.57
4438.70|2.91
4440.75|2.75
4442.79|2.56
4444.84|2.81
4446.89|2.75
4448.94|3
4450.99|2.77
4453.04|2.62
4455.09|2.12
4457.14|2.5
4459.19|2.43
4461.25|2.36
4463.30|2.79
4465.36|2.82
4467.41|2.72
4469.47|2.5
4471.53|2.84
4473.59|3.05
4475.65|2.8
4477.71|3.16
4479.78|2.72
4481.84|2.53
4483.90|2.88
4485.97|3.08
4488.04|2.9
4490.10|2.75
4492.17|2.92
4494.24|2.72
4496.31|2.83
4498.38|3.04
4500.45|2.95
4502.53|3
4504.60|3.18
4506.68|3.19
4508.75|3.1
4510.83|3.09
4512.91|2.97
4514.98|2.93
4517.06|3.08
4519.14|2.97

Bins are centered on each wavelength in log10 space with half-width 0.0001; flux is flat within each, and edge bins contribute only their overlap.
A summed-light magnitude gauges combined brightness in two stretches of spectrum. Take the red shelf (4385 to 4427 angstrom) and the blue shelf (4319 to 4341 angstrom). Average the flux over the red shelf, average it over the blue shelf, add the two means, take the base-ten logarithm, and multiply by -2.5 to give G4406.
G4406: -1.69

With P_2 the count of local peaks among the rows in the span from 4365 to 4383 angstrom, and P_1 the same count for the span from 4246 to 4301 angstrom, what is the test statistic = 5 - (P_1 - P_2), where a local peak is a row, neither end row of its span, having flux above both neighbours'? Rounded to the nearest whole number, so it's 1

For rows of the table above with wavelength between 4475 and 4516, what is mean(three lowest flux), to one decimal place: 2.7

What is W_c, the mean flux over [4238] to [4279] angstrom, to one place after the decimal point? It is 2.2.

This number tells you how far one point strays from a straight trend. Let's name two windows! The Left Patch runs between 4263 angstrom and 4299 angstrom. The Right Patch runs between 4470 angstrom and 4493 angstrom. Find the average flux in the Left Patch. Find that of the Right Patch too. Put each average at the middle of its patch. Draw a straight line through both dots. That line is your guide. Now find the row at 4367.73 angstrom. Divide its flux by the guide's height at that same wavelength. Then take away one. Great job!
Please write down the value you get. -0.01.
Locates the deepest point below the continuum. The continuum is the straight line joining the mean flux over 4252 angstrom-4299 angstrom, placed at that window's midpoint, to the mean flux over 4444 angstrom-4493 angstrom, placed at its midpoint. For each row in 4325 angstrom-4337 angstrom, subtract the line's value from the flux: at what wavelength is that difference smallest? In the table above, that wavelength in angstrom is 4325.70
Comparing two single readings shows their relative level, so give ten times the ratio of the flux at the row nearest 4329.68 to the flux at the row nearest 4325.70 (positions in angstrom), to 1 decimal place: 15.1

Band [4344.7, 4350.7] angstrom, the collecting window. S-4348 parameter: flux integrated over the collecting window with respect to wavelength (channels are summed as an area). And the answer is 16.3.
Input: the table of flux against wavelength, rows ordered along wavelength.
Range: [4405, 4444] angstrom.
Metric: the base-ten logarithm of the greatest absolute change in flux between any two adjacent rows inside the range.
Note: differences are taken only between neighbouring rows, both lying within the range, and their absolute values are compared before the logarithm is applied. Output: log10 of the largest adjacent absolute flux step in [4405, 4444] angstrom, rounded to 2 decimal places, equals -0.28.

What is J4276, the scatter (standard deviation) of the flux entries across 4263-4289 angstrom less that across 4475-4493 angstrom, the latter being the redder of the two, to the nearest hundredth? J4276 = 0.08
